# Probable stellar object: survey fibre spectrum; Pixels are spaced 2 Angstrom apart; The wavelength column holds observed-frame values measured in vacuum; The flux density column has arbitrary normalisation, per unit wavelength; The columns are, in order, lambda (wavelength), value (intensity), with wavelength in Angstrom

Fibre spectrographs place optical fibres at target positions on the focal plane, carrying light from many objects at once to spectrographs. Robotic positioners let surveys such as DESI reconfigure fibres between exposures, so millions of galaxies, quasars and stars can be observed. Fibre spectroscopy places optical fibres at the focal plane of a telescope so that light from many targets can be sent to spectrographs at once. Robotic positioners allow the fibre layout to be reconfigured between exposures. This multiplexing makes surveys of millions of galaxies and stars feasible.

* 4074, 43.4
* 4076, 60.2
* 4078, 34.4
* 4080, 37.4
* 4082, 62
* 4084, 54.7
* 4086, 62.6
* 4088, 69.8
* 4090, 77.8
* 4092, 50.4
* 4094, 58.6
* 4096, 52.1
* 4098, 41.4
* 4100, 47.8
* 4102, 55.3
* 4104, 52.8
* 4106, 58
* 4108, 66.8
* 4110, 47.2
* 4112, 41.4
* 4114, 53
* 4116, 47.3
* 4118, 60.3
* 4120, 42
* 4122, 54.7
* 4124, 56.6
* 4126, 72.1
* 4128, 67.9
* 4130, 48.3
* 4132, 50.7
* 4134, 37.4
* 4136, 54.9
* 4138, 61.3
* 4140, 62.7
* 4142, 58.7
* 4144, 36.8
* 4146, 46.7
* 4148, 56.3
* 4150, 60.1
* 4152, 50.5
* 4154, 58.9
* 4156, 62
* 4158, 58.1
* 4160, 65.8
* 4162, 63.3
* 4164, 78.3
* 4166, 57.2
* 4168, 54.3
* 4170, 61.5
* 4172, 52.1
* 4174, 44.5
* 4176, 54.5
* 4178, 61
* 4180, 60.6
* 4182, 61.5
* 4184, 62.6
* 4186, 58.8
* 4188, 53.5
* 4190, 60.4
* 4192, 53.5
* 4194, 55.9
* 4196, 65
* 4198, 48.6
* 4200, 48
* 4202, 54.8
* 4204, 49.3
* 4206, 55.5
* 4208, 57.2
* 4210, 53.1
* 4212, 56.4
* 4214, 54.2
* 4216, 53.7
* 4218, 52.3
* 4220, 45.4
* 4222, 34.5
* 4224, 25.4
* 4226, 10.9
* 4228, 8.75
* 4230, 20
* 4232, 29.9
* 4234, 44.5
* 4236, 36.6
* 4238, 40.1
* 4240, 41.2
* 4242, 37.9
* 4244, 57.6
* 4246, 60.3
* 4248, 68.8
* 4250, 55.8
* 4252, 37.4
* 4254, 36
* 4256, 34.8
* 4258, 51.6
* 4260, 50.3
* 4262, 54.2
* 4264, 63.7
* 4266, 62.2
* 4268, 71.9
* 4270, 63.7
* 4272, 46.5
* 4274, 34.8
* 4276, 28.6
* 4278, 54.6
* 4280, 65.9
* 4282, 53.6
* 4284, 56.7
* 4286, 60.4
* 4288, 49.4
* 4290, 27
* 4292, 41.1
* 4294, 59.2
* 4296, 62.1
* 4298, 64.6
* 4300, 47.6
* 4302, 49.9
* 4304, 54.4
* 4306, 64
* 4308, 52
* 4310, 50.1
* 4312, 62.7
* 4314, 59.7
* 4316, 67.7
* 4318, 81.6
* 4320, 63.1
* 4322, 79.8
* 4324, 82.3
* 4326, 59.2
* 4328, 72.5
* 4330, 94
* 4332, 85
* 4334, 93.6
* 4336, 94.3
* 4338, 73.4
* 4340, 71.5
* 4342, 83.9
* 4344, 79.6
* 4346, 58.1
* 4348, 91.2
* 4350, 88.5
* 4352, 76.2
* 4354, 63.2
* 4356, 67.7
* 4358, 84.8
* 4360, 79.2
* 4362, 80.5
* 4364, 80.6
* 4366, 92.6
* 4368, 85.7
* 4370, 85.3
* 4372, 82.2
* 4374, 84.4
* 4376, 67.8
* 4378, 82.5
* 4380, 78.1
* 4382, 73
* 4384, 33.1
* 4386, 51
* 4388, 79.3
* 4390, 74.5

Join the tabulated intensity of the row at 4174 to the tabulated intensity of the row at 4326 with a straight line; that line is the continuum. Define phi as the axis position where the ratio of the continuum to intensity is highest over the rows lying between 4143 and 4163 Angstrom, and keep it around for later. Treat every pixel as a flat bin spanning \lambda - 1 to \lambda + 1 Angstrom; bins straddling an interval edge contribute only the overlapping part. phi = 4144 Angstrom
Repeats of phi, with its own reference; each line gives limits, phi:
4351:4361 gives 4354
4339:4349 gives 4346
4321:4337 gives 4326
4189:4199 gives 4198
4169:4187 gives 4174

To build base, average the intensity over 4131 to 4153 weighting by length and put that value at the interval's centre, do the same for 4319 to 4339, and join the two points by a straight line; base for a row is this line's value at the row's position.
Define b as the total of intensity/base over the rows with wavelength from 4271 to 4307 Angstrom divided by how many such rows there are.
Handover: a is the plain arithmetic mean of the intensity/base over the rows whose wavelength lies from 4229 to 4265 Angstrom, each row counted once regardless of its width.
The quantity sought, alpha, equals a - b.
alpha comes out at 0.0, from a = 0.67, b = 0.69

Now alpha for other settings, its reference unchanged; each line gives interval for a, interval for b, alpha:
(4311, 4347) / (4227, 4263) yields 0.3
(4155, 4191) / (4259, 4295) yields 0.3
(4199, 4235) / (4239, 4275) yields -0.1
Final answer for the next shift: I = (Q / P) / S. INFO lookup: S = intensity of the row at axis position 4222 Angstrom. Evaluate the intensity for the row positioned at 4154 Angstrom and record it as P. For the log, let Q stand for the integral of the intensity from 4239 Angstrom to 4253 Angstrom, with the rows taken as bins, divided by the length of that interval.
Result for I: 0.0252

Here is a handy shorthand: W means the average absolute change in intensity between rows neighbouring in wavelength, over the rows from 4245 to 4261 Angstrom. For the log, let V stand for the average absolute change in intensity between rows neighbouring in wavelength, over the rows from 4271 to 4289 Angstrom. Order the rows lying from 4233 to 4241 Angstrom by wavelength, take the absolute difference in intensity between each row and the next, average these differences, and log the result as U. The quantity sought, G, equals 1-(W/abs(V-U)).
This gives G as -0.3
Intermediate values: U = 4.2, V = 11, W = 9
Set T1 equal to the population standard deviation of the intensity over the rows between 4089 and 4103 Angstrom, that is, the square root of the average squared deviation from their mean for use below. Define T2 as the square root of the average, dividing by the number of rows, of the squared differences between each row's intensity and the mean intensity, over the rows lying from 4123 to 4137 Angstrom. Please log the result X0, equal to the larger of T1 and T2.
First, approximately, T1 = 11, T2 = 11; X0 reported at 10.9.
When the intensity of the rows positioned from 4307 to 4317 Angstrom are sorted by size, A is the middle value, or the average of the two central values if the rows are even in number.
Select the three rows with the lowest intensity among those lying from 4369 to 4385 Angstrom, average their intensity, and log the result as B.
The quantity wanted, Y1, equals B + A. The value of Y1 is 118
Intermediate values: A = 60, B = 58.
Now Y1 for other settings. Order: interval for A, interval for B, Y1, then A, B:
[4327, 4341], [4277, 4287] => 140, 85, 55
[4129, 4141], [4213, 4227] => 76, 53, 24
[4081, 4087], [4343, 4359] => 125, 62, 63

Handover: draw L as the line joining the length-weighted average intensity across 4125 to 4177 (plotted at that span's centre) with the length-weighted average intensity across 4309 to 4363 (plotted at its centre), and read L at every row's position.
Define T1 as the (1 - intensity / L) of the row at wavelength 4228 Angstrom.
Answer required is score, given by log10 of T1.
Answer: -0.1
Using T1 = 0.86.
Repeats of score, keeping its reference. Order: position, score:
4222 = -0.3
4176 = -1.1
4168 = -1.1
